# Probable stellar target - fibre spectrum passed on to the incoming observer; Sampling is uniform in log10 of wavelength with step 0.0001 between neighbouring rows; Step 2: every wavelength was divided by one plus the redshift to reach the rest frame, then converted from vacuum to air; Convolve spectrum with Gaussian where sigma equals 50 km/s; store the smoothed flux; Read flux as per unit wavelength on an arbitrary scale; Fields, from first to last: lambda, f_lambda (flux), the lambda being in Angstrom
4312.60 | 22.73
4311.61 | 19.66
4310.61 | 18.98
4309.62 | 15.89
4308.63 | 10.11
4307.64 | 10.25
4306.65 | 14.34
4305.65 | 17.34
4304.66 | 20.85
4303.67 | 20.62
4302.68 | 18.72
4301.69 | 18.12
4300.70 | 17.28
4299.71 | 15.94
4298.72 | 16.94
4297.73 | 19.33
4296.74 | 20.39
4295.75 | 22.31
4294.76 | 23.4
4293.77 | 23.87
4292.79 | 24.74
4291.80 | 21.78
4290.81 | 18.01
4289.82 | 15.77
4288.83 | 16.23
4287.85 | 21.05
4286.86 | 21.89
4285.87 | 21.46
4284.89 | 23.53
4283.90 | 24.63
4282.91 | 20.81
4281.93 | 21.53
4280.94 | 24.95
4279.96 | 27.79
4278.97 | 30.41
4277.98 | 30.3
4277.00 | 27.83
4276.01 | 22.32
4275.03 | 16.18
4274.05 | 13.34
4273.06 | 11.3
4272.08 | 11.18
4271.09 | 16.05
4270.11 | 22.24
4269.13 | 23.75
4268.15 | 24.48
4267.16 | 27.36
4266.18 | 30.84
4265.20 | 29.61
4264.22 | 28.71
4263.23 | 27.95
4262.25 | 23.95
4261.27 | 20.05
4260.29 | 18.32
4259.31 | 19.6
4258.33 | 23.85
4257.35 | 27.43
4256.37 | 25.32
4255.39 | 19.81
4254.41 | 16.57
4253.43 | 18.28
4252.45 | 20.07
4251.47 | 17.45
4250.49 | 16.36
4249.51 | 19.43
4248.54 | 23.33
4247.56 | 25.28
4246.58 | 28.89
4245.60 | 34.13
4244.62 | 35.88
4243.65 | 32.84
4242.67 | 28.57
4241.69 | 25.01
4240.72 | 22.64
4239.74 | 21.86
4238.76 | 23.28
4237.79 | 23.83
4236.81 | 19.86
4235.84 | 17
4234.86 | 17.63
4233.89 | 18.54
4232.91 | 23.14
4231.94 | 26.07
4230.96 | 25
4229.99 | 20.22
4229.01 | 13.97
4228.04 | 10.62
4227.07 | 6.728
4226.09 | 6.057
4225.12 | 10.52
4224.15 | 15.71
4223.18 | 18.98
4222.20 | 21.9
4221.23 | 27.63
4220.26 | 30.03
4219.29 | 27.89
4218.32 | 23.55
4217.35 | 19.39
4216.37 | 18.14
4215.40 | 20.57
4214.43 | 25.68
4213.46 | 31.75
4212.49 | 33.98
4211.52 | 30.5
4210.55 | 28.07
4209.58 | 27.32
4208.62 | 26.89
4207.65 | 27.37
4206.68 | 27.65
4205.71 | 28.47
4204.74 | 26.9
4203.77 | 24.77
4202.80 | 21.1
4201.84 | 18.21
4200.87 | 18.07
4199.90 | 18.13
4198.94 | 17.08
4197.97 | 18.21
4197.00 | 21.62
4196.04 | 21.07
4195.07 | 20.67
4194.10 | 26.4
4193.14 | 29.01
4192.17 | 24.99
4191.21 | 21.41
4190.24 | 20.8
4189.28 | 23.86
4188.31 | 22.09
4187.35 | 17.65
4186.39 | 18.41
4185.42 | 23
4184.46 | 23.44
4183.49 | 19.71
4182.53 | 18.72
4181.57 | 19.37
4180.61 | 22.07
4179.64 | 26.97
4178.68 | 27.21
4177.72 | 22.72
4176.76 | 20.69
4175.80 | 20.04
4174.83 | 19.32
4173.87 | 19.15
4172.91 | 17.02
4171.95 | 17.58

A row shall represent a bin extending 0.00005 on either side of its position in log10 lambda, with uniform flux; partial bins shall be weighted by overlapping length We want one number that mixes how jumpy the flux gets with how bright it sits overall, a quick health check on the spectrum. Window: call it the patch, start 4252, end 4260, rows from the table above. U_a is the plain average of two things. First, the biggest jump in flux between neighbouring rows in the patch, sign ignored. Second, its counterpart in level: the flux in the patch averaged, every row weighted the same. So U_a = 13.4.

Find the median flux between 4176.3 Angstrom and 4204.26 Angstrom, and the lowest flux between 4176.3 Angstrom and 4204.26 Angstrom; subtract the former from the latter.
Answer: -4.0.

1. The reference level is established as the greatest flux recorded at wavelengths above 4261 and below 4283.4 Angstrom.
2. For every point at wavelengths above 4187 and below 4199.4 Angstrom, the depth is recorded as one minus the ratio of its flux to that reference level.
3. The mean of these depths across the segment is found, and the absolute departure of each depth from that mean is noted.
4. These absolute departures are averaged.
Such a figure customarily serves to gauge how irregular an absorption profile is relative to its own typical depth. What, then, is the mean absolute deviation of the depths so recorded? 0.084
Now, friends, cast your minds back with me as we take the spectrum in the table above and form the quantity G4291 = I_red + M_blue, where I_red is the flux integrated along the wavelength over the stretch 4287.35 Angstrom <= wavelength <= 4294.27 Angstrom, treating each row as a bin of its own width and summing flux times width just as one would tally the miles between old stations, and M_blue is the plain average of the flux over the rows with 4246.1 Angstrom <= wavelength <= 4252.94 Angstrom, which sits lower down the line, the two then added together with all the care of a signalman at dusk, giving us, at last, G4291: 161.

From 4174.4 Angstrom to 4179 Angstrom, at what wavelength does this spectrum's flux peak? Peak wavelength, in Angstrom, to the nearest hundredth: 4178.68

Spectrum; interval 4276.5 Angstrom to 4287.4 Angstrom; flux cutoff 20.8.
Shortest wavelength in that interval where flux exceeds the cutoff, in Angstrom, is 4277.00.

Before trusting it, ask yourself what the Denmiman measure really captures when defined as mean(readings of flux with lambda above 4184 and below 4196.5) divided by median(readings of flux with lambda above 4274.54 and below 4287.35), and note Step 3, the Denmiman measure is 0.96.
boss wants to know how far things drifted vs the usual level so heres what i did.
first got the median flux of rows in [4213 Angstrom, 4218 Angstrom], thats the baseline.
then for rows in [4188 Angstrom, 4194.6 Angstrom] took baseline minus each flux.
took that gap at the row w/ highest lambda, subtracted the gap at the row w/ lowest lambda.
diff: -4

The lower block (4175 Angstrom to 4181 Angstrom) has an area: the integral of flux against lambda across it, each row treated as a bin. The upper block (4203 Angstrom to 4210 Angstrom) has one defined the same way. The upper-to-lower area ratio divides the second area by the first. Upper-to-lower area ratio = 1.36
